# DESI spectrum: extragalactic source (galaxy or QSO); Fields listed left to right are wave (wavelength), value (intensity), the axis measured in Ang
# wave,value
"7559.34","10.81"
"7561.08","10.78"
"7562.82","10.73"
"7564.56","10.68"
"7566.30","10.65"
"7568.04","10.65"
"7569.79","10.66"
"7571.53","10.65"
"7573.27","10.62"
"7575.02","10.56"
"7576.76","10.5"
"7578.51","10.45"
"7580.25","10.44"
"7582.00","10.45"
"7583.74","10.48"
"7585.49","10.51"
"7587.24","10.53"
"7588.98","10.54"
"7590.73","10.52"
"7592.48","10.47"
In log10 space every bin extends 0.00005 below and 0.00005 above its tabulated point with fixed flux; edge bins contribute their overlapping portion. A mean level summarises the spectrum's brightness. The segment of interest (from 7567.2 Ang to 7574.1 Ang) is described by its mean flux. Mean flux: 10.6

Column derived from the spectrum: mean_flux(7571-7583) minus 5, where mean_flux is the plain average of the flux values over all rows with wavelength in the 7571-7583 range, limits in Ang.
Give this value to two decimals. 5.52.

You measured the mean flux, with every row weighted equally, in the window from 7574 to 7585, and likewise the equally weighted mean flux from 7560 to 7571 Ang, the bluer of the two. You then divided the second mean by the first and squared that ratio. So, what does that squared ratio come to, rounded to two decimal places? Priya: 1.04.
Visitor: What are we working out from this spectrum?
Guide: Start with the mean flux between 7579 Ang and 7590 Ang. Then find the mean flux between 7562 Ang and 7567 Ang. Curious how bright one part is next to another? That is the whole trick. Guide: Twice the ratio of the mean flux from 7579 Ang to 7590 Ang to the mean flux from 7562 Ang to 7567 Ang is 1.96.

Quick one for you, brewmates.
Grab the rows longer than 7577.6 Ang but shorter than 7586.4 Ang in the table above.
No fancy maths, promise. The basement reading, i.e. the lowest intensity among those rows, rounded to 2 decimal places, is 10.44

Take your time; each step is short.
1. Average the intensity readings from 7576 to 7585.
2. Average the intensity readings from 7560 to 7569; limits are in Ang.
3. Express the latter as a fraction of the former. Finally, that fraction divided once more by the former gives 0.0977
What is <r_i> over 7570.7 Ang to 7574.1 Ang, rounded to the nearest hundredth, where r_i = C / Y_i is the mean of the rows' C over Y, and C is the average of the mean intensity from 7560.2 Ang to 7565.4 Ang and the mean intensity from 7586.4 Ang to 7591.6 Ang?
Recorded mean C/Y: 1.00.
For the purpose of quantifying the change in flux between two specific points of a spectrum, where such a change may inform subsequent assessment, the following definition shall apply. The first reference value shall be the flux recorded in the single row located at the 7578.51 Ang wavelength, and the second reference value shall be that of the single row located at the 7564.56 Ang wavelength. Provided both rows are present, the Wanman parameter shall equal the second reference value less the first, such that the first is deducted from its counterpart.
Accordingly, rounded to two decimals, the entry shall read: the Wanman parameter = 0.23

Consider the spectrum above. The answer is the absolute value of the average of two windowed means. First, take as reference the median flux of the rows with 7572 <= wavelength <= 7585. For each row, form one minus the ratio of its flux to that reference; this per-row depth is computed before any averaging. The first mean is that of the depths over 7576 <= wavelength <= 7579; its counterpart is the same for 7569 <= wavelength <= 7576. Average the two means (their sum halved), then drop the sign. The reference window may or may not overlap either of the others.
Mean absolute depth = 0.0066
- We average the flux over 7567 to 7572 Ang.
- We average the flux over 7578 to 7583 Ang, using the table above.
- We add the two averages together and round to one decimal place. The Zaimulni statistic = 21.1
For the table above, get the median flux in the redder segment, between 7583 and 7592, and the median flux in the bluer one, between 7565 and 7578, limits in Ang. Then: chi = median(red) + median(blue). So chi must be 21.2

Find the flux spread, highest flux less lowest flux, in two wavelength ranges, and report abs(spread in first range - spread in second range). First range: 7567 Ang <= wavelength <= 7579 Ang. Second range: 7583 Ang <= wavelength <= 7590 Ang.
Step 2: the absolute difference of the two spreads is 0.150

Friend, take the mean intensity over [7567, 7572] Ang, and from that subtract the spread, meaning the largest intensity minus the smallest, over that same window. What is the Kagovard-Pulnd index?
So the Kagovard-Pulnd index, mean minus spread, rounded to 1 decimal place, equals 10.6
